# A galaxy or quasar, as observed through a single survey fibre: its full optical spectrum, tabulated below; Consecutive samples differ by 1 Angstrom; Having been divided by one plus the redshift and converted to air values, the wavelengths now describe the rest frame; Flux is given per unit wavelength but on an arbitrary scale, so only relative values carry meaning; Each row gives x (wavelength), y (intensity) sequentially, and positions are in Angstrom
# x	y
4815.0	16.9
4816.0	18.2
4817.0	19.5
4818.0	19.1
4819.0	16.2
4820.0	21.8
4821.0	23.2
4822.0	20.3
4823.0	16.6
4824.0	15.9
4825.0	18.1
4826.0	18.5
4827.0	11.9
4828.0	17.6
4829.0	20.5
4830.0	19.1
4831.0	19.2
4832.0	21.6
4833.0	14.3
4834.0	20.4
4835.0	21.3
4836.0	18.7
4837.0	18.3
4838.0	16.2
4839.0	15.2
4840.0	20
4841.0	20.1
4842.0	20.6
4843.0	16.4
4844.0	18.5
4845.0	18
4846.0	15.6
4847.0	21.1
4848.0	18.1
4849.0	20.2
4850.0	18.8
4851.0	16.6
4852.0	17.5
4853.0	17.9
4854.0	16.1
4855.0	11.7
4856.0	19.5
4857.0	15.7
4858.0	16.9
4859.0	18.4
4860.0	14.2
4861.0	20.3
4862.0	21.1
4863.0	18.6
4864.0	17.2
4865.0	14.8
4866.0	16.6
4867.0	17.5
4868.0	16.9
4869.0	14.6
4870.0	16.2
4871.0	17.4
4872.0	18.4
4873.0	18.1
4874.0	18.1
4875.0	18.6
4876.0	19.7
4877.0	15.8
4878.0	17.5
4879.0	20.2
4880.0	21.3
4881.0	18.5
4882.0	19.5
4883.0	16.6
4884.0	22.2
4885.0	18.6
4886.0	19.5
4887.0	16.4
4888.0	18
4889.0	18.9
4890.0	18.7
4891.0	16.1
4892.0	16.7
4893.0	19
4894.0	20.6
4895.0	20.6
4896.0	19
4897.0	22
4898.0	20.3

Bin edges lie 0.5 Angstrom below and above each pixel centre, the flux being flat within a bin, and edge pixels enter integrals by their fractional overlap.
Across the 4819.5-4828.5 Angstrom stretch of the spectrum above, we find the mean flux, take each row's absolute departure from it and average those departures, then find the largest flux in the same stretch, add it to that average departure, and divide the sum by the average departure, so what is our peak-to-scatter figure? 11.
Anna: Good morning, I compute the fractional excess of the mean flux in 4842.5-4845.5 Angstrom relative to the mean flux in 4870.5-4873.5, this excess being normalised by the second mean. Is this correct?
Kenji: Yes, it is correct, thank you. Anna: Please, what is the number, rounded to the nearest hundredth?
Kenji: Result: -0.02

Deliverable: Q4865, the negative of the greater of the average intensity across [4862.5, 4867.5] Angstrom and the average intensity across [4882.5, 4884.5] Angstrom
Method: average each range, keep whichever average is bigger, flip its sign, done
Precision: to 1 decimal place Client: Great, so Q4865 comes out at -19.4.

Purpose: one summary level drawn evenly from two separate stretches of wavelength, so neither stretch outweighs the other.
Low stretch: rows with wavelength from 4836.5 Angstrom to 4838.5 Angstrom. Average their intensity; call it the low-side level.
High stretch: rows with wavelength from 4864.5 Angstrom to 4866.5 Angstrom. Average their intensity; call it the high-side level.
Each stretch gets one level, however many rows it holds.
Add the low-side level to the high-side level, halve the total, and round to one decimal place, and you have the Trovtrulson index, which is 16.5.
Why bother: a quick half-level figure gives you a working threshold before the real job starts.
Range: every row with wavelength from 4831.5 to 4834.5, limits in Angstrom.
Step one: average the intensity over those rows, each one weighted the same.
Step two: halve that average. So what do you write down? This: 9.4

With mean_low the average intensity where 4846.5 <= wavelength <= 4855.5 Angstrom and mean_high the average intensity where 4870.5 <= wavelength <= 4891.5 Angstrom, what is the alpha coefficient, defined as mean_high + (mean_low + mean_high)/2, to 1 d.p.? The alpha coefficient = 36.5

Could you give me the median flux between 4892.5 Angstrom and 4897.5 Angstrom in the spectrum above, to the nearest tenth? 20.6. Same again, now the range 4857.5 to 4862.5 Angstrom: 18.4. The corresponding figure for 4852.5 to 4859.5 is 16.9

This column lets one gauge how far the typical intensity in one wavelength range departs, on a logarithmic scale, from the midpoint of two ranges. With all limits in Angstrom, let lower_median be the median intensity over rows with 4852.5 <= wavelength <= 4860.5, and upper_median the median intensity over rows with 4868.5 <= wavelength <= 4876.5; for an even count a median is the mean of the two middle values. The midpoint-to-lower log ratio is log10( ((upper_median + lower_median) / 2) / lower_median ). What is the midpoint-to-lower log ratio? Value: 0.021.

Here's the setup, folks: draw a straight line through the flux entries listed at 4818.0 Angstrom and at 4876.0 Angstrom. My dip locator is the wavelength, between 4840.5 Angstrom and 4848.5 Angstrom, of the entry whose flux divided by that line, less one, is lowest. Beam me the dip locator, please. 4846.0 Angstrom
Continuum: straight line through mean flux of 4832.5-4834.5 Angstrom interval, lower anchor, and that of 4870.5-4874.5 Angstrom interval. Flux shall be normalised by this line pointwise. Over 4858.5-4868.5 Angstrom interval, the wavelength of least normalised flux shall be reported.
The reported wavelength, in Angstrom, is 4860.0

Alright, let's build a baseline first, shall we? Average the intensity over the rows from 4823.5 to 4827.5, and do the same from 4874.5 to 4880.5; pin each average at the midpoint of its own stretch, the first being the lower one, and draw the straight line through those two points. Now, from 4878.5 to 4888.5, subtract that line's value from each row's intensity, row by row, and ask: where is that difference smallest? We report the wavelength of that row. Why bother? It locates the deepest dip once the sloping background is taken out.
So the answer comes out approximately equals 4887.0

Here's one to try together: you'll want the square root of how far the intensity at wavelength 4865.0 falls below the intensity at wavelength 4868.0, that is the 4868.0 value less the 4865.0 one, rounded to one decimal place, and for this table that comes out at 1.4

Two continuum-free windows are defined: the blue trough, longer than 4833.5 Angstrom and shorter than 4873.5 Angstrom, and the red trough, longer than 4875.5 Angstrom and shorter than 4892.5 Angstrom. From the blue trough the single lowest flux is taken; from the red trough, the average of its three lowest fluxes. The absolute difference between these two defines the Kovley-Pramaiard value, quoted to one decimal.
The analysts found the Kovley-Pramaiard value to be 4.4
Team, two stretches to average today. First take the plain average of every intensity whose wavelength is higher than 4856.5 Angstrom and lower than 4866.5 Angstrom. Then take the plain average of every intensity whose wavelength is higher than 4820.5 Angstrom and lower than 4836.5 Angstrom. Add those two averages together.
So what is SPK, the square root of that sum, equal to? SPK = 6.00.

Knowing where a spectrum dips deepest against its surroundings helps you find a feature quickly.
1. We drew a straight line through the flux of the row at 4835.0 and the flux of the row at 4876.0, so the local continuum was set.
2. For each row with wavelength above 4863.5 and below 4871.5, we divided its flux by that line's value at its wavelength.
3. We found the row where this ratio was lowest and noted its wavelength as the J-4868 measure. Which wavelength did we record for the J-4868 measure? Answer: 4869.0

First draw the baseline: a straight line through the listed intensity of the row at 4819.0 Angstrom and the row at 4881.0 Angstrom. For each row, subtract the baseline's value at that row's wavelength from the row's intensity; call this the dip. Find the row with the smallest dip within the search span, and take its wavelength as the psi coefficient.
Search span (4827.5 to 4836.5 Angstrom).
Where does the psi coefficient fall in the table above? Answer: 4833.0 Angstrom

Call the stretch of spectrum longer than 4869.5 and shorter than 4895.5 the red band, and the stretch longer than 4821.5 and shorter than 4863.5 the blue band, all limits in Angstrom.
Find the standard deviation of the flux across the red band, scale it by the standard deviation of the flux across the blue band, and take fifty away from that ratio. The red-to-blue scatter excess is -49.31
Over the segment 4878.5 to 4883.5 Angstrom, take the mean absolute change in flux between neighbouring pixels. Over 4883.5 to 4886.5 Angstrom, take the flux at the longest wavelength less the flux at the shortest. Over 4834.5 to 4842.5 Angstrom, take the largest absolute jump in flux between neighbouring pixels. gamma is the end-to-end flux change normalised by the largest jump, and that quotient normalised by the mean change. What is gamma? -0.29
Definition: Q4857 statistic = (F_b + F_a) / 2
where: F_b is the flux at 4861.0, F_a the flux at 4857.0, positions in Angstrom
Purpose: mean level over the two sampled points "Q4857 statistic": 18.0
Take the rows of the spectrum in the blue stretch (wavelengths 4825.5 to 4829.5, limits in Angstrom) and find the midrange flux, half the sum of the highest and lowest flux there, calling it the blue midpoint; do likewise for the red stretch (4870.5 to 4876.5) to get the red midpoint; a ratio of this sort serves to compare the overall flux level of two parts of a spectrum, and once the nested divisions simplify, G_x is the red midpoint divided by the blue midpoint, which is 1.15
